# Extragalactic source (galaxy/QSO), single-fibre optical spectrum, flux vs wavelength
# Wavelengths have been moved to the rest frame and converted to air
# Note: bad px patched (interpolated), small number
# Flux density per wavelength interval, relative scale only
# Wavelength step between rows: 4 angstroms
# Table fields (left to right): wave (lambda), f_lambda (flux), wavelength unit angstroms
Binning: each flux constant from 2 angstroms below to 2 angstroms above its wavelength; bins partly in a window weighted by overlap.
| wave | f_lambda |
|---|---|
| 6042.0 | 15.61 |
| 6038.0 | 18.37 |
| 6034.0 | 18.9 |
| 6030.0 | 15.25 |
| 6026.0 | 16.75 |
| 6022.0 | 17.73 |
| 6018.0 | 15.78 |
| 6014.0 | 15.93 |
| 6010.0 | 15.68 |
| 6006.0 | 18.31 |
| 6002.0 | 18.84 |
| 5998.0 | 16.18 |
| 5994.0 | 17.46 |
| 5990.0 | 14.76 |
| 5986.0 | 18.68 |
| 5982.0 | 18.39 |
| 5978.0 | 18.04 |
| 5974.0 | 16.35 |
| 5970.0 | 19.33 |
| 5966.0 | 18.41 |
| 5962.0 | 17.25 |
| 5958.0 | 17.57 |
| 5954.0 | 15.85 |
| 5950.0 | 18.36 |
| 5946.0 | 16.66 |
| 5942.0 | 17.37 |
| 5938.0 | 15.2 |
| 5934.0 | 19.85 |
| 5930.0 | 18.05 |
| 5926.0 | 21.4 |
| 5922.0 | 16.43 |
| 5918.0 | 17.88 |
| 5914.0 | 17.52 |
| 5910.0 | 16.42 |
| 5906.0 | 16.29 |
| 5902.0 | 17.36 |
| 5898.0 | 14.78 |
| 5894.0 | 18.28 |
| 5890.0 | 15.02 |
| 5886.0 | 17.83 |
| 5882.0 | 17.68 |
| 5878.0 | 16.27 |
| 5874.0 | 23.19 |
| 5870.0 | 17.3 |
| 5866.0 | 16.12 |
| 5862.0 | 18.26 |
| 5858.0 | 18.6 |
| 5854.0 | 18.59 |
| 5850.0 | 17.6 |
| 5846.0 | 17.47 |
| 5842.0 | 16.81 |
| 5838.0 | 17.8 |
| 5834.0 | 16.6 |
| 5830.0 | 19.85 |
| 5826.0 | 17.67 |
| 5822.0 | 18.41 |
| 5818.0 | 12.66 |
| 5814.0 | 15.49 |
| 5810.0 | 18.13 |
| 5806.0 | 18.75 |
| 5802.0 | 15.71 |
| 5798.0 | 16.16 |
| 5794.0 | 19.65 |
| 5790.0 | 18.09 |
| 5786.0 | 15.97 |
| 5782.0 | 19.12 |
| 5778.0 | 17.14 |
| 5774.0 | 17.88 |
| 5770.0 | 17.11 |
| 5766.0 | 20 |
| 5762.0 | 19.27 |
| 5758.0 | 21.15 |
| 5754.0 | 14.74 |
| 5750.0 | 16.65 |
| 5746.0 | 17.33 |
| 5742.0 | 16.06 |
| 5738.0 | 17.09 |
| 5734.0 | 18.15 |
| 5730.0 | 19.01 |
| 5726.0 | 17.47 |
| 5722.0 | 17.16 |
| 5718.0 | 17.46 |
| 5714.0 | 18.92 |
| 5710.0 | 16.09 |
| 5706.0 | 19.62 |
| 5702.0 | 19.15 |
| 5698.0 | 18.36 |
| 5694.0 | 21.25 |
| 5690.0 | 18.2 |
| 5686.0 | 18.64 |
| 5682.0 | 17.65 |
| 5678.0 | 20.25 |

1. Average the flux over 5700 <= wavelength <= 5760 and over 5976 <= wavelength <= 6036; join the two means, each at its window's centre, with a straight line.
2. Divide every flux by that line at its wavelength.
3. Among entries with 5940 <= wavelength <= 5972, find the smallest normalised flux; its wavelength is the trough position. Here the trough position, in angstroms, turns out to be 5954.0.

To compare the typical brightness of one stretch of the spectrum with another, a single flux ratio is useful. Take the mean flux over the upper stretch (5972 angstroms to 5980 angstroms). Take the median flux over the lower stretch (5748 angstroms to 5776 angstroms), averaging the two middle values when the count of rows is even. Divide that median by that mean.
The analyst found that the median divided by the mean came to 1.04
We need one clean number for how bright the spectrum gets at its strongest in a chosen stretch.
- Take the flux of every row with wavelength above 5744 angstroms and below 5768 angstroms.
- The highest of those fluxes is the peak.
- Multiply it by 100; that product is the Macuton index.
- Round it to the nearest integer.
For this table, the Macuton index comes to 2115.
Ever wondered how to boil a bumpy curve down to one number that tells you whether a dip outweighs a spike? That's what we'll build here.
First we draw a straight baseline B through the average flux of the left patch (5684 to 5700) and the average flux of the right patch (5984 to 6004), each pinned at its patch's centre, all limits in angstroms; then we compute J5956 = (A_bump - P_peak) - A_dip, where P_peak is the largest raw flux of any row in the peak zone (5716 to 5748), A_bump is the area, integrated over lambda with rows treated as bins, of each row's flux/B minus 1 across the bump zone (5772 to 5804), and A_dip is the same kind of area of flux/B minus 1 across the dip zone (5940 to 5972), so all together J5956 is -21.1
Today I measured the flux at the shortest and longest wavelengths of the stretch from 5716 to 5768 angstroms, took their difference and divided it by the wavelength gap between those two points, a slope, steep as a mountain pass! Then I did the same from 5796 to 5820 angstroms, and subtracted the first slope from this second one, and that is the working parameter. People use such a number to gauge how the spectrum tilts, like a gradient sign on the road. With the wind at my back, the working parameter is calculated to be -0.23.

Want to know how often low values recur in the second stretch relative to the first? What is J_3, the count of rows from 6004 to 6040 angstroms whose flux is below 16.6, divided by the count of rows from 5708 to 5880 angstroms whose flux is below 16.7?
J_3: 0.3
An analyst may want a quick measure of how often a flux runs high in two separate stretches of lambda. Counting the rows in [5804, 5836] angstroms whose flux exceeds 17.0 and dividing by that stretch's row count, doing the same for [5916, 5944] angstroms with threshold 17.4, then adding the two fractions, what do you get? 1.20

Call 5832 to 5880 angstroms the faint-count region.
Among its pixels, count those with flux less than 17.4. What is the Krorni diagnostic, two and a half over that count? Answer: 0.50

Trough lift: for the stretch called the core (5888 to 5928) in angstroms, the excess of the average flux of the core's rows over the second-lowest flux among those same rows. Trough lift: 2.12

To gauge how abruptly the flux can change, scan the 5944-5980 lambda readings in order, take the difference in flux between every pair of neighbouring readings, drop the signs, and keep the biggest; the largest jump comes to 3.0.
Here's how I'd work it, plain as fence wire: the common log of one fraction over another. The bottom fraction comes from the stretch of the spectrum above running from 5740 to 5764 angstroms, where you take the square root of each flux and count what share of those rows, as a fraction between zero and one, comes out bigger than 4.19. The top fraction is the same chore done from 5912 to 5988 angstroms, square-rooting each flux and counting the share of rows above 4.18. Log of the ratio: 0.28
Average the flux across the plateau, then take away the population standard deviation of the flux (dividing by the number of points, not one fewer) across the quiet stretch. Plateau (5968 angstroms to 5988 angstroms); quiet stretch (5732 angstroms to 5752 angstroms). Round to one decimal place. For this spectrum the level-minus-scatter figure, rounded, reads 17.5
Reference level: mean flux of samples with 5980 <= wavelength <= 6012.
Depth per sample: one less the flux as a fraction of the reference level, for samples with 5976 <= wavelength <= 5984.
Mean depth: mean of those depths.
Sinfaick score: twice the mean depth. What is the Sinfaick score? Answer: -0.11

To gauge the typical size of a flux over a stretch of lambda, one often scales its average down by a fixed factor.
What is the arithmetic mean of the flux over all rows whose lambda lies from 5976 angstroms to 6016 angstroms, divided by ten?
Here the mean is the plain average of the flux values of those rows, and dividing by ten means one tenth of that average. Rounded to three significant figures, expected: 1.72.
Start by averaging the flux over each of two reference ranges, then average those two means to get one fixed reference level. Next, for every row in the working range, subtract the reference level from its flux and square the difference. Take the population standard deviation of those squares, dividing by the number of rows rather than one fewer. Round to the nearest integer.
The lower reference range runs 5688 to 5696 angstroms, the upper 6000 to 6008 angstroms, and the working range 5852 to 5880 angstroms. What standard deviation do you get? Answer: 6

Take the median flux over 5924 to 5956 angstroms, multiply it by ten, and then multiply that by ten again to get 1771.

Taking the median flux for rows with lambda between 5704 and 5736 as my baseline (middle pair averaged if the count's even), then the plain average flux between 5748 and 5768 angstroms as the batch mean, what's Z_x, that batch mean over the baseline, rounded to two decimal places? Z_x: 1.03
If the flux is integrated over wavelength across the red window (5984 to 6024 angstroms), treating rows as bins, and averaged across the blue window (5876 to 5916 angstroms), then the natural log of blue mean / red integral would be -3.70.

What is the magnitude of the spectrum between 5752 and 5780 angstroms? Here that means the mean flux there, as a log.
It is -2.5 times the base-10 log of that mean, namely -3.15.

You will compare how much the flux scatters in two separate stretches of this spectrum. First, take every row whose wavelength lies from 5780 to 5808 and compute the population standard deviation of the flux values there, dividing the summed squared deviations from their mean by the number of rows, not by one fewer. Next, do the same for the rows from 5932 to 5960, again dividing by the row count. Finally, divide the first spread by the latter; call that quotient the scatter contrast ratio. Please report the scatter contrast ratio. 1.1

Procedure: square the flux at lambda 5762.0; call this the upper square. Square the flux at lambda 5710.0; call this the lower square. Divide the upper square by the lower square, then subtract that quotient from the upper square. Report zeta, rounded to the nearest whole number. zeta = 370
